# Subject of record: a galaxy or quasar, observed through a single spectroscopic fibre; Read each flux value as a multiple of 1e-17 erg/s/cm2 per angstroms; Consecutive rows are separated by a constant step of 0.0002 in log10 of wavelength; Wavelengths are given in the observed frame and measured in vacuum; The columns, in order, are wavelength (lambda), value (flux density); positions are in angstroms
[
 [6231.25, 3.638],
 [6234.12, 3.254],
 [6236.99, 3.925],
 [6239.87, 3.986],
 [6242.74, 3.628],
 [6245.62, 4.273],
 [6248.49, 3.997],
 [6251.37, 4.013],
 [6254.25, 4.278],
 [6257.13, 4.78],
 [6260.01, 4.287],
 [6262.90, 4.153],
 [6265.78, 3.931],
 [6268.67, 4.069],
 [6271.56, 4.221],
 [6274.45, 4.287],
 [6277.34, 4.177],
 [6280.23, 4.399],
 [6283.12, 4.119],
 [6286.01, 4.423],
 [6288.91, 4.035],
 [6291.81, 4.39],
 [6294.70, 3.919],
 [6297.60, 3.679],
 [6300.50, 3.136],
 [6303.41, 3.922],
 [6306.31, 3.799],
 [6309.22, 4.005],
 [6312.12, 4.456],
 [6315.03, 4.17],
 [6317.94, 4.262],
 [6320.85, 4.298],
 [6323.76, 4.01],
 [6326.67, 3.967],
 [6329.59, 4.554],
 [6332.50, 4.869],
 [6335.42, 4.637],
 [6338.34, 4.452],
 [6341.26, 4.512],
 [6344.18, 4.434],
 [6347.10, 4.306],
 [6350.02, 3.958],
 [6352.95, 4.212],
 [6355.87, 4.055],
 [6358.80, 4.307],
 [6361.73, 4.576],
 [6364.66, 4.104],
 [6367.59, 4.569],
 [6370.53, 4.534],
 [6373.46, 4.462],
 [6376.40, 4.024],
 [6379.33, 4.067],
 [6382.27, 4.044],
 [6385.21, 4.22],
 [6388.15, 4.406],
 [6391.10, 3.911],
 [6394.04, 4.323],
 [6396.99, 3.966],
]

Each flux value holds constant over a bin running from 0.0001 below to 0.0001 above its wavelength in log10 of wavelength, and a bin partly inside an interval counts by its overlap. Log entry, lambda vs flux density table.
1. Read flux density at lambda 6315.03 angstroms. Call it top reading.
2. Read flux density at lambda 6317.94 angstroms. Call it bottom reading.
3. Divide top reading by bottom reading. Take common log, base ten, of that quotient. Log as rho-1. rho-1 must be -0.01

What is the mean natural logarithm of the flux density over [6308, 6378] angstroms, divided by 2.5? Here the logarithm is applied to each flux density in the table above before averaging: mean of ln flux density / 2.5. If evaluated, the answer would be 0.585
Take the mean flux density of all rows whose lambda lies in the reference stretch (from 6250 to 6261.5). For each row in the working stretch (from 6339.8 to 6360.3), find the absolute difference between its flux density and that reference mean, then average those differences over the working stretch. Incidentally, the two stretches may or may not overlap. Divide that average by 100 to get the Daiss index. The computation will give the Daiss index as 0.0016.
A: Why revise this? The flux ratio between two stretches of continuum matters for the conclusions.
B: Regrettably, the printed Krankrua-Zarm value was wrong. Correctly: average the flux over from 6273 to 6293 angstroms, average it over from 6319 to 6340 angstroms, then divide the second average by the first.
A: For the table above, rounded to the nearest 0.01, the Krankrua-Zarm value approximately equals 1.03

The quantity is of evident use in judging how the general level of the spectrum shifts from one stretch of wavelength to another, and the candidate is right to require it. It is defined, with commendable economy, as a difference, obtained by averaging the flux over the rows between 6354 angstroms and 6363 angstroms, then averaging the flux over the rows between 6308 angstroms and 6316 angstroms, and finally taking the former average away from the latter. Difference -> -0.1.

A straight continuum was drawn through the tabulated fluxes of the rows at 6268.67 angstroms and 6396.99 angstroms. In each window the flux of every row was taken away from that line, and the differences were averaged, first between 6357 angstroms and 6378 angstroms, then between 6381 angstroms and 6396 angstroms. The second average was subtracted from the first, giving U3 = -0.17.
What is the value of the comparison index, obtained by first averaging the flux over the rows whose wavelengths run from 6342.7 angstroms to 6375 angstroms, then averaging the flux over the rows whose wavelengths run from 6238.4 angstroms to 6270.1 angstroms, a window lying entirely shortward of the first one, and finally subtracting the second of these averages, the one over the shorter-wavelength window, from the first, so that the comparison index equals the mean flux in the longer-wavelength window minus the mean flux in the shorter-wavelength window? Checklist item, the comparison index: 0.19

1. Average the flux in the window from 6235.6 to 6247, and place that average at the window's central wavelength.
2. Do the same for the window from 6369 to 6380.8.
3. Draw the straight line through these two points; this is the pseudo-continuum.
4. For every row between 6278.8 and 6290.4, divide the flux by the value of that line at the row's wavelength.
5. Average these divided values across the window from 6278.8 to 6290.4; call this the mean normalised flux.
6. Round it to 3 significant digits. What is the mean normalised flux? 1.05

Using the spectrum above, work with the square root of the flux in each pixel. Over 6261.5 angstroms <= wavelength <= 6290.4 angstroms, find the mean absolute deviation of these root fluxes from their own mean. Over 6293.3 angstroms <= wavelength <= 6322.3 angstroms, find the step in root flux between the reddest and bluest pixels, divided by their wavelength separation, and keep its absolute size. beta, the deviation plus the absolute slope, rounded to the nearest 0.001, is 0.033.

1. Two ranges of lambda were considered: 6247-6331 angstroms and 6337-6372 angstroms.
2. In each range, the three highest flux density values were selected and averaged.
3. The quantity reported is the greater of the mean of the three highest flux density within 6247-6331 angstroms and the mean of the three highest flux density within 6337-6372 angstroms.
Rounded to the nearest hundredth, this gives 4.60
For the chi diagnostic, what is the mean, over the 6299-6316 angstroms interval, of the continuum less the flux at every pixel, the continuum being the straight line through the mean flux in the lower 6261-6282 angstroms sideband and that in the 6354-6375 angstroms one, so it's 0.34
